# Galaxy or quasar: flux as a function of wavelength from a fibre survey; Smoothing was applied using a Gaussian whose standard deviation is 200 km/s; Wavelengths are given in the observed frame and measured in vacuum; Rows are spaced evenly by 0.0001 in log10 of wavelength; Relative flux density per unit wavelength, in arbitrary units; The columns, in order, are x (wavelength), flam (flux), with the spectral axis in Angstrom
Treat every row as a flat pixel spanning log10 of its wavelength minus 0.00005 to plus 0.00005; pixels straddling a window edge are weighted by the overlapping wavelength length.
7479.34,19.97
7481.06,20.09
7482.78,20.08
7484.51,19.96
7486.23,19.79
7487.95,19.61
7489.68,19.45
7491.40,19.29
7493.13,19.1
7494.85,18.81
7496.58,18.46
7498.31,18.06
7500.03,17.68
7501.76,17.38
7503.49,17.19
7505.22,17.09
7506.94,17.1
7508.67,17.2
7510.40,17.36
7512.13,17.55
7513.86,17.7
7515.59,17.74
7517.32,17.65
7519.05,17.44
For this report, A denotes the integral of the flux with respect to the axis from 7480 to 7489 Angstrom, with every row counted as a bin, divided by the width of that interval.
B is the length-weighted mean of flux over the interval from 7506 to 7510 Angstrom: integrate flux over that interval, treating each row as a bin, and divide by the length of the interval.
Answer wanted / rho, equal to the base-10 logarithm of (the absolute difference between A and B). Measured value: 0.43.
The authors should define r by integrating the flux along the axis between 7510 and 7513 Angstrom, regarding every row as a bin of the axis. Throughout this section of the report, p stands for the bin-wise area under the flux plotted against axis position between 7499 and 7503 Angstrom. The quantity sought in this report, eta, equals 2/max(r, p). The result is 0.029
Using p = 70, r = 52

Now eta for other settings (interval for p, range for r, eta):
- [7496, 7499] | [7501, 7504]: 0.037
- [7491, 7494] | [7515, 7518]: 0.035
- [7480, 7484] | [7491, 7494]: 0.025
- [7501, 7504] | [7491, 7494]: 0.035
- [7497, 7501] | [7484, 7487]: 0.028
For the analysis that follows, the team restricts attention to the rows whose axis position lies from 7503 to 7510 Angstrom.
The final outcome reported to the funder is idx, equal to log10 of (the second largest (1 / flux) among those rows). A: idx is -1.23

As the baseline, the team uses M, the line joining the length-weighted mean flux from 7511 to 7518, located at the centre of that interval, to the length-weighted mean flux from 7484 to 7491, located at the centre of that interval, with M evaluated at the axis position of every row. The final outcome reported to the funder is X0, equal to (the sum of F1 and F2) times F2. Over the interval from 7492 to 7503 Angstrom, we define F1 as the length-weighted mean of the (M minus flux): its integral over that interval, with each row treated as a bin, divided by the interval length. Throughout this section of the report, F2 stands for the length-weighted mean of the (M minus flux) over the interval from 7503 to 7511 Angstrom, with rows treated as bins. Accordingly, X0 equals 1.8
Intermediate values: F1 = 0.7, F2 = 1.03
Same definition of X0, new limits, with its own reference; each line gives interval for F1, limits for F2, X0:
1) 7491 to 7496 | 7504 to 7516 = 0.5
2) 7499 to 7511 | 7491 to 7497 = 0.4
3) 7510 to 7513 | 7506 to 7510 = 1.3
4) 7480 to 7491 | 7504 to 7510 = 1.2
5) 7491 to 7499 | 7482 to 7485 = 0.0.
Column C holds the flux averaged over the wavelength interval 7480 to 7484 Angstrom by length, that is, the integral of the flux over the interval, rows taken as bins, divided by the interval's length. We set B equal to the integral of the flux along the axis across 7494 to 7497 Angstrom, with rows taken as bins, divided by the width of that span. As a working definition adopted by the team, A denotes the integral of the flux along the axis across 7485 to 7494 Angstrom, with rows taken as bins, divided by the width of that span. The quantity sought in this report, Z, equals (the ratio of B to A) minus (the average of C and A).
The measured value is -18.8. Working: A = 19.5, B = 18.6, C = 20.1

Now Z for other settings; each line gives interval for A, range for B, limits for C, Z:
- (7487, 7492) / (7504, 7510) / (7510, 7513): -17.6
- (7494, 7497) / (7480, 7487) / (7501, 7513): -16.9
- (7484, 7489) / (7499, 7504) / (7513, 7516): -17.9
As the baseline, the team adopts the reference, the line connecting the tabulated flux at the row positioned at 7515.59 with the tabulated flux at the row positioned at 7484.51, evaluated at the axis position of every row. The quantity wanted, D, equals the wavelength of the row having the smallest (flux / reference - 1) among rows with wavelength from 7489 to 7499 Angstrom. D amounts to 7498.31 Angstrom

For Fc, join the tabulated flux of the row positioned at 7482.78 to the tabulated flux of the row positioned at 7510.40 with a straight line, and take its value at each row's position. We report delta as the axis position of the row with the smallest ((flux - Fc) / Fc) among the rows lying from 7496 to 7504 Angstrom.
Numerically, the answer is 7503.49 Angstrom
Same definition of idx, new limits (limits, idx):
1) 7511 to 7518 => -1.25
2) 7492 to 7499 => -1.27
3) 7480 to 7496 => -1.28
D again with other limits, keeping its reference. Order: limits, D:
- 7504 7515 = 7505.22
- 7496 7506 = 7503.49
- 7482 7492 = 7491.40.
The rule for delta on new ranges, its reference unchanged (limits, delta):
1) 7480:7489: 7481.06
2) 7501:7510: 7503.49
